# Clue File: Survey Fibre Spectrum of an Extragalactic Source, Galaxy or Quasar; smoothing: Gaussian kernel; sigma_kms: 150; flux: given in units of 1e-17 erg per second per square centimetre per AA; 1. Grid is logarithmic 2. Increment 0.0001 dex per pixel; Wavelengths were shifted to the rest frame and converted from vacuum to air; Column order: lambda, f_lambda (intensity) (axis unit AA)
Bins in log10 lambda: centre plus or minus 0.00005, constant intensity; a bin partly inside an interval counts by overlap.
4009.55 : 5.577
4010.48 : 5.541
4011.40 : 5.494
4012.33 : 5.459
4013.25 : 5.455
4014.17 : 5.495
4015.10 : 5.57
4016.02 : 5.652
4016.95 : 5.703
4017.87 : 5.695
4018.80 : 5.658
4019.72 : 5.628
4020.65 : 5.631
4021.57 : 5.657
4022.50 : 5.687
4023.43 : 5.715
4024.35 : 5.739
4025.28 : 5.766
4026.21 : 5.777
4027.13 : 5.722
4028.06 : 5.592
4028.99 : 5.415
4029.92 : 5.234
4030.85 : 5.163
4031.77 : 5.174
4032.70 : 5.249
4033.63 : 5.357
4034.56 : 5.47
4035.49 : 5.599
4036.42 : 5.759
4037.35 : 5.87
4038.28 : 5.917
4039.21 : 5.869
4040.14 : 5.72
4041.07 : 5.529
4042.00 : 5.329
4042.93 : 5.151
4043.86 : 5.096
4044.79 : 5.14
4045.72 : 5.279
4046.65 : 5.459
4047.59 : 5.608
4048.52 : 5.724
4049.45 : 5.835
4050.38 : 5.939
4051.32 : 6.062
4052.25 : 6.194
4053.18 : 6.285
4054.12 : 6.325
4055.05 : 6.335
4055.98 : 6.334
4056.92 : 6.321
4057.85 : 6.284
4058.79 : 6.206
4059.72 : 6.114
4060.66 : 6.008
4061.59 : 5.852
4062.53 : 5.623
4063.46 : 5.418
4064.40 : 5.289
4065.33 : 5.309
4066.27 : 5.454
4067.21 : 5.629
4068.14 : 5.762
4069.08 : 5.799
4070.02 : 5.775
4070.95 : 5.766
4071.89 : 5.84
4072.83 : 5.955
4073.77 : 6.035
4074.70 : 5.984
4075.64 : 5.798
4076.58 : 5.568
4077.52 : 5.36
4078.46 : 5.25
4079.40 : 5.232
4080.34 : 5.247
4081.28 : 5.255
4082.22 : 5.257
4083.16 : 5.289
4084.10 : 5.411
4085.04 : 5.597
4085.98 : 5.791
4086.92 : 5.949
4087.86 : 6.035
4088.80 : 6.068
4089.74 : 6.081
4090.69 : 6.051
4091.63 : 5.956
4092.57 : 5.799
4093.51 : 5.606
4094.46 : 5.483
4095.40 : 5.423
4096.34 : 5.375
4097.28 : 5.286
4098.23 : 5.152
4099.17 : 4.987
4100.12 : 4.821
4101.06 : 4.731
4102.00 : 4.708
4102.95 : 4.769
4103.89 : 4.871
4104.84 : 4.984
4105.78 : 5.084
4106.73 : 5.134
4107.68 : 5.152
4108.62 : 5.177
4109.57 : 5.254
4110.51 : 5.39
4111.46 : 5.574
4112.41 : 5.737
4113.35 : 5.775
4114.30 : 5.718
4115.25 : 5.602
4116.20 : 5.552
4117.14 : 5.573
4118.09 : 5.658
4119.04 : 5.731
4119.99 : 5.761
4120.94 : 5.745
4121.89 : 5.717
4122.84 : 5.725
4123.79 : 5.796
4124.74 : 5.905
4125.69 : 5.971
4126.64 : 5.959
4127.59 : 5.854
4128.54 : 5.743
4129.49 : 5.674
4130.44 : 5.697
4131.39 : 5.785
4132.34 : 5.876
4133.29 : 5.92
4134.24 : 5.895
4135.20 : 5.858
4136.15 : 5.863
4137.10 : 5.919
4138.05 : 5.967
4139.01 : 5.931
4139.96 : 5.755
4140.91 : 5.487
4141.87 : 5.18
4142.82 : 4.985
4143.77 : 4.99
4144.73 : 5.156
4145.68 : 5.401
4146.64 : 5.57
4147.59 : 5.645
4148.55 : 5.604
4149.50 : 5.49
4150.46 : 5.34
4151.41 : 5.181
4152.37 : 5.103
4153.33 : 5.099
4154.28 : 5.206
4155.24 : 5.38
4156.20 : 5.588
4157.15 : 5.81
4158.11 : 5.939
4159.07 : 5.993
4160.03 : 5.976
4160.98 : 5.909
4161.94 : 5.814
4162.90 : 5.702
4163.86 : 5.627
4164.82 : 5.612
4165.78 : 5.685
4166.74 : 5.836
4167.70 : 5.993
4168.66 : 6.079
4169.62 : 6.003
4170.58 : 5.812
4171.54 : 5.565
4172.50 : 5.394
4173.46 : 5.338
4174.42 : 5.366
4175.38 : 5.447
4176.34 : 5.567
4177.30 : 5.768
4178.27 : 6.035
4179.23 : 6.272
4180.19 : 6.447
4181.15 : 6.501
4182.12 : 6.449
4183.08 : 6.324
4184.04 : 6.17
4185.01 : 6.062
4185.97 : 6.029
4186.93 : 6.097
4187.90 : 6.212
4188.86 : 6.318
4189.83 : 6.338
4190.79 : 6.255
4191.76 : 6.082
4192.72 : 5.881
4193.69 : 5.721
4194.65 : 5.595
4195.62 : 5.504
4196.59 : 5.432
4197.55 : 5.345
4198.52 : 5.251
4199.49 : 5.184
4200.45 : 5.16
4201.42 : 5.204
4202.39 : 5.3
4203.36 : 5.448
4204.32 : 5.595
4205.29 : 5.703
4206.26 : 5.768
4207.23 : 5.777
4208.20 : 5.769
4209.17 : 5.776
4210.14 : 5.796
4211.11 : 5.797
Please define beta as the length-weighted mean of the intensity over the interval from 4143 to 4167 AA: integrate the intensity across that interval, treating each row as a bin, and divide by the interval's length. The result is 5.54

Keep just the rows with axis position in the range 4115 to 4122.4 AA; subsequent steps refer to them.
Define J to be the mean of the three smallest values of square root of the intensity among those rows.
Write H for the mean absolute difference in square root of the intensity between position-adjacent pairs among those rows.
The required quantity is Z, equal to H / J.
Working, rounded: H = 0.0091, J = 2.36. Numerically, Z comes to 0.0039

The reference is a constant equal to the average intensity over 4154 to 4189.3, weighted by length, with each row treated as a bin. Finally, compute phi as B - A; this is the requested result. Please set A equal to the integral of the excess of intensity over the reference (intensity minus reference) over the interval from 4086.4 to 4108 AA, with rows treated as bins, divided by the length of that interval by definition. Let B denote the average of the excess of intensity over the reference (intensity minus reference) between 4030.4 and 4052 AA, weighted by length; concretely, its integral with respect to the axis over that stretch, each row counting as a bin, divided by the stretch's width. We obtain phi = 0.17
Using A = -0.51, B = -0.34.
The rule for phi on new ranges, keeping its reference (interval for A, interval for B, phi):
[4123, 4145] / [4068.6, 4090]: -0.05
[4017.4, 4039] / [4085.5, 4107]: -0.19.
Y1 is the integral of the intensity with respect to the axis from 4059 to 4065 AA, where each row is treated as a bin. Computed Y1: 34.4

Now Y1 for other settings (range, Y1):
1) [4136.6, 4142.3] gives 32.5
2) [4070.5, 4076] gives 32.4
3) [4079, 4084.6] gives 29.6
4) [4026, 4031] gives 27.4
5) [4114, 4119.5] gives 31.0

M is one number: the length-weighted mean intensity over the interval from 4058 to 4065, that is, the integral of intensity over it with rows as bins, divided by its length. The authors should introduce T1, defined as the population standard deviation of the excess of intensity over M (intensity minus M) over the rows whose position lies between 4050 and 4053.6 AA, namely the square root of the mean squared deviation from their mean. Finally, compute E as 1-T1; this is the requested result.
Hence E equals 0.87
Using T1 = 0.13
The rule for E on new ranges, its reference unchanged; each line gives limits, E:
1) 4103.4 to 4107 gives 0.90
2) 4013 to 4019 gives 0.91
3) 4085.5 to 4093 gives 0.89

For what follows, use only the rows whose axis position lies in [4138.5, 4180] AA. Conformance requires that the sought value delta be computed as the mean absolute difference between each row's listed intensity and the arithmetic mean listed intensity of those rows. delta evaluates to 0.26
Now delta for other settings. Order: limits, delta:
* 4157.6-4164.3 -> 0.12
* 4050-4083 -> 0.32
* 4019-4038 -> 0.19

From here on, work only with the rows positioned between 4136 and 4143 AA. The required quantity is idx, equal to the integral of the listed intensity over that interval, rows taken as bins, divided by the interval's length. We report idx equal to 5.7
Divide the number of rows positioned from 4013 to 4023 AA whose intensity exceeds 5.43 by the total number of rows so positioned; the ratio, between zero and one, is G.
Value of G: 1.0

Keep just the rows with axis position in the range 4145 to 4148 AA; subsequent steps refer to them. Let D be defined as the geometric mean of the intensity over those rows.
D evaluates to 5.54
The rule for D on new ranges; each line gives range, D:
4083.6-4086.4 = 5.60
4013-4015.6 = 5.51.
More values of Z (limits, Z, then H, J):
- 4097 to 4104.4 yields 0.0109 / 0.0238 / 2.18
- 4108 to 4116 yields 0.0102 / 0.0234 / 2.30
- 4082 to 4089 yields 0.0106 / 0.0244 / 2.31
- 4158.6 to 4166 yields 0.0057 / 0.0135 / 2.38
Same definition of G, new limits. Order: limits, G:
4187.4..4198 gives 0.9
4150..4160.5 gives 0.5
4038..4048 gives 0.5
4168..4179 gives 0.7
